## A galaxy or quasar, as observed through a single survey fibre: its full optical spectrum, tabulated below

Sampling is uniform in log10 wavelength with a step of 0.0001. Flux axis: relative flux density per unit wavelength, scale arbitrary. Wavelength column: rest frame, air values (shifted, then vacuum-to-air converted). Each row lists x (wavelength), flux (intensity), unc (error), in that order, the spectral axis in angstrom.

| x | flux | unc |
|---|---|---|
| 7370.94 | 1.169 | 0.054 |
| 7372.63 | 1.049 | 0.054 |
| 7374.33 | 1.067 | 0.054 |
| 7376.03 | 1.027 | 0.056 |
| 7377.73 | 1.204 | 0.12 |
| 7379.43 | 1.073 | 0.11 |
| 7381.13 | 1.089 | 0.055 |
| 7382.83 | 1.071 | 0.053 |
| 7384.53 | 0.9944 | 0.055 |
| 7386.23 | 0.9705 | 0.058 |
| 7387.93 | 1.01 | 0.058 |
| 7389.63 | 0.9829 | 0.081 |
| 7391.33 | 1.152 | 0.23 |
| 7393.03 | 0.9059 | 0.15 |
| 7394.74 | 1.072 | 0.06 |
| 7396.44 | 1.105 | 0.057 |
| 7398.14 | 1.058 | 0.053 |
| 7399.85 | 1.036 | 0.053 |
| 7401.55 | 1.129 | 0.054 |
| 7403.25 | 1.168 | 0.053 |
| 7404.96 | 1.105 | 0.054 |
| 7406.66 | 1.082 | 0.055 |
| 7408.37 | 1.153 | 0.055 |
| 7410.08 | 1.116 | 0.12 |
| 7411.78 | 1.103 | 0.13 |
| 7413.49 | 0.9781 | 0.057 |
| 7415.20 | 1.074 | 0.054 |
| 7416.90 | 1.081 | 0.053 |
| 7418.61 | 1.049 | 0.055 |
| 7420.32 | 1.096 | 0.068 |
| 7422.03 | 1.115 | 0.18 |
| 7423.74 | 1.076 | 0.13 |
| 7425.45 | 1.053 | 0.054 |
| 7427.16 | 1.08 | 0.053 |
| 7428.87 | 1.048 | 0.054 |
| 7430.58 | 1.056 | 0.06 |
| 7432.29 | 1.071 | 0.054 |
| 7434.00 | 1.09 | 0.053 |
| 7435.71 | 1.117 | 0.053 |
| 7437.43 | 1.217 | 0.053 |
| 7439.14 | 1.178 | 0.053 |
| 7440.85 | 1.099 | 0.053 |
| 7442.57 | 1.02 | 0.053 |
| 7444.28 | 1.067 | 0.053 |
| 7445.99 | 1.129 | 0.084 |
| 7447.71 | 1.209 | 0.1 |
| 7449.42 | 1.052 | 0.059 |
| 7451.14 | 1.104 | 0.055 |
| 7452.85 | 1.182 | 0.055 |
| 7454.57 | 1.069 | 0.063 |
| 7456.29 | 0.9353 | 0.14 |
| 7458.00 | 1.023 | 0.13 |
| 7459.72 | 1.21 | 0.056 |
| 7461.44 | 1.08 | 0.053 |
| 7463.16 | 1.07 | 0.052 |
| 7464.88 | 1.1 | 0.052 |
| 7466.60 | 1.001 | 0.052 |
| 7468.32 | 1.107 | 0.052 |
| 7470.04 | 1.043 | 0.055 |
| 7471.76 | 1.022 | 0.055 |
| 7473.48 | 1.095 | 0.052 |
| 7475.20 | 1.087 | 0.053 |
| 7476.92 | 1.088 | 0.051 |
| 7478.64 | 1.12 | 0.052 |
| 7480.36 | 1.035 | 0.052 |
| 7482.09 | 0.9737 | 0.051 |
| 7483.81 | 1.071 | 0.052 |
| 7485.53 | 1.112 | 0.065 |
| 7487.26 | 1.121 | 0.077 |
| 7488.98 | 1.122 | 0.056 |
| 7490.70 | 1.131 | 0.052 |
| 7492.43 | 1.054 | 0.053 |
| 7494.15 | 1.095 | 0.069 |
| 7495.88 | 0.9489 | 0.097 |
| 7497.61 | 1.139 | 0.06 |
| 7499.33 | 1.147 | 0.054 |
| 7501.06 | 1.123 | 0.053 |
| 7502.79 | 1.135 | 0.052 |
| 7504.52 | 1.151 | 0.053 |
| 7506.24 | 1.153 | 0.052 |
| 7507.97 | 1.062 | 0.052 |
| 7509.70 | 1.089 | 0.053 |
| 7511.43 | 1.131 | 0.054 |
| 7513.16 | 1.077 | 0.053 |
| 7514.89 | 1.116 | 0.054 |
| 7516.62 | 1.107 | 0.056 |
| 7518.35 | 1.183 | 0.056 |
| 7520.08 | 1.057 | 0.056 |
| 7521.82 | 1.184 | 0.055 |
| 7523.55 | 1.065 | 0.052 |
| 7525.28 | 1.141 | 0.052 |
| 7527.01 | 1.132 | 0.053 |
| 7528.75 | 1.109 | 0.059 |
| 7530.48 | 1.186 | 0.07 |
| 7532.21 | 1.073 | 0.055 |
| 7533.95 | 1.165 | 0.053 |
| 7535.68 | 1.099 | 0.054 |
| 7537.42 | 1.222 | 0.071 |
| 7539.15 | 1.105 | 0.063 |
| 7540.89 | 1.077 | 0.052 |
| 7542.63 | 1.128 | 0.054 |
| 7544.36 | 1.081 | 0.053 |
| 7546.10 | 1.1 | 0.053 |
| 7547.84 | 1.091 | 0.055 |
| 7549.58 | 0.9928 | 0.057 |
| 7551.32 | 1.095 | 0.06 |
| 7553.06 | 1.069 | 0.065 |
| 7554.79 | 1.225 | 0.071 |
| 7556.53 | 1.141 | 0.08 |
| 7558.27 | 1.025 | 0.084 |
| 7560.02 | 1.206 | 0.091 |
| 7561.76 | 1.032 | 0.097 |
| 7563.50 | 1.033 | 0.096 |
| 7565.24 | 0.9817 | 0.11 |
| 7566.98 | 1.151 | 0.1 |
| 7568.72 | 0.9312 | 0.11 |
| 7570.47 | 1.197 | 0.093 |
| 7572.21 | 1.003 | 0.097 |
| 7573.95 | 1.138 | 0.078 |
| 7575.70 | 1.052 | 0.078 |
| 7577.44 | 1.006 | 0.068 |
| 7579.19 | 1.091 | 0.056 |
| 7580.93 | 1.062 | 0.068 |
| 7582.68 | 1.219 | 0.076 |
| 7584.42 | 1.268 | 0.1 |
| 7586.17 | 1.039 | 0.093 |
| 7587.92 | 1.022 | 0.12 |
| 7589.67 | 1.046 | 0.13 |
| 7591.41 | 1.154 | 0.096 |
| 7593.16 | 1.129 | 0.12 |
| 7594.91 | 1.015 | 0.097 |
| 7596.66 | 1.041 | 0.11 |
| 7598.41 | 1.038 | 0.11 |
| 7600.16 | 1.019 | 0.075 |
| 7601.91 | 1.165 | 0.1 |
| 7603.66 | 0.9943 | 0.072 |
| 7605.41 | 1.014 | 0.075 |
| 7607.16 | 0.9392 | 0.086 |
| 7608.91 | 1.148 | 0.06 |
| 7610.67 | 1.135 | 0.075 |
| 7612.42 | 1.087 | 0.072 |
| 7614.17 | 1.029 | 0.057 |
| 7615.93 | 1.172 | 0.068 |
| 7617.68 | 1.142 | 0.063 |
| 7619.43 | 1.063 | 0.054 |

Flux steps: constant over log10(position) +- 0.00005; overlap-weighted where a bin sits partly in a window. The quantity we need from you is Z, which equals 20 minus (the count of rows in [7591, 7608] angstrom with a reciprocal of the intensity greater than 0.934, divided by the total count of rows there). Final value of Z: 19.3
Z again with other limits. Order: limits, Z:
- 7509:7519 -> 20.0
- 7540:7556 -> 19.8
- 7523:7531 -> 19.8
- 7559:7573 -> 19.4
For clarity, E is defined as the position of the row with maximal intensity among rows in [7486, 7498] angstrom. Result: 7497.61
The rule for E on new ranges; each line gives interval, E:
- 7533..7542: 7537.42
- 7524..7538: 7537.42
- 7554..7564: 7554.79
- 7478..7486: 7478.64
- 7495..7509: 7506.24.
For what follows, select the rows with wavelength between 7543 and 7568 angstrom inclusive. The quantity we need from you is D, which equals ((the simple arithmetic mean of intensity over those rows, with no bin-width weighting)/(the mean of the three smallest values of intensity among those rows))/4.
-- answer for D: 0.272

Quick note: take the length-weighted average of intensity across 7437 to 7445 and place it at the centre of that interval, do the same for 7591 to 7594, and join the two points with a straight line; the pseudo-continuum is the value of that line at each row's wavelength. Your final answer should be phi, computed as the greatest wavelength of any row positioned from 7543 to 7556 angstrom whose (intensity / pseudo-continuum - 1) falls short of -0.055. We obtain 7553.06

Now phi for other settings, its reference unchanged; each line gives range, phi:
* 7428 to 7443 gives 7442.57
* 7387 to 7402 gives 7399.85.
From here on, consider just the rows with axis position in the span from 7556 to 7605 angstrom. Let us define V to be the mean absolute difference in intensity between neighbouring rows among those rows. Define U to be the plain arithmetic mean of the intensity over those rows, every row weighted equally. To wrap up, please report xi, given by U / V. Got 10.3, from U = 1.08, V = 0.105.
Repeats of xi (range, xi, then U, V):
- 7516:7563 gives 13.0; 1.11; 0.086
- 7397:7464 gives 18.0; 1.09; 0.061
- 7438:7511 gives 16.7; 1.09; 0.065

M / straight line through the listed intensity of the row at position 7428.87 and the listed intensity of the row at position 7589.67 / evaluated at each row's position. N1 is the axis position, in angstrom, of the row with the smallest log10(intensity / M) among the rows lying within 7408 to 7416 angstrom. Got 7413.49 angstrom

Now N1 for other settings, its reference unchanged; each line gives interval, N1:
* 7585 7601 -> 7594.91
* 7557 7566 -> 7565.24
